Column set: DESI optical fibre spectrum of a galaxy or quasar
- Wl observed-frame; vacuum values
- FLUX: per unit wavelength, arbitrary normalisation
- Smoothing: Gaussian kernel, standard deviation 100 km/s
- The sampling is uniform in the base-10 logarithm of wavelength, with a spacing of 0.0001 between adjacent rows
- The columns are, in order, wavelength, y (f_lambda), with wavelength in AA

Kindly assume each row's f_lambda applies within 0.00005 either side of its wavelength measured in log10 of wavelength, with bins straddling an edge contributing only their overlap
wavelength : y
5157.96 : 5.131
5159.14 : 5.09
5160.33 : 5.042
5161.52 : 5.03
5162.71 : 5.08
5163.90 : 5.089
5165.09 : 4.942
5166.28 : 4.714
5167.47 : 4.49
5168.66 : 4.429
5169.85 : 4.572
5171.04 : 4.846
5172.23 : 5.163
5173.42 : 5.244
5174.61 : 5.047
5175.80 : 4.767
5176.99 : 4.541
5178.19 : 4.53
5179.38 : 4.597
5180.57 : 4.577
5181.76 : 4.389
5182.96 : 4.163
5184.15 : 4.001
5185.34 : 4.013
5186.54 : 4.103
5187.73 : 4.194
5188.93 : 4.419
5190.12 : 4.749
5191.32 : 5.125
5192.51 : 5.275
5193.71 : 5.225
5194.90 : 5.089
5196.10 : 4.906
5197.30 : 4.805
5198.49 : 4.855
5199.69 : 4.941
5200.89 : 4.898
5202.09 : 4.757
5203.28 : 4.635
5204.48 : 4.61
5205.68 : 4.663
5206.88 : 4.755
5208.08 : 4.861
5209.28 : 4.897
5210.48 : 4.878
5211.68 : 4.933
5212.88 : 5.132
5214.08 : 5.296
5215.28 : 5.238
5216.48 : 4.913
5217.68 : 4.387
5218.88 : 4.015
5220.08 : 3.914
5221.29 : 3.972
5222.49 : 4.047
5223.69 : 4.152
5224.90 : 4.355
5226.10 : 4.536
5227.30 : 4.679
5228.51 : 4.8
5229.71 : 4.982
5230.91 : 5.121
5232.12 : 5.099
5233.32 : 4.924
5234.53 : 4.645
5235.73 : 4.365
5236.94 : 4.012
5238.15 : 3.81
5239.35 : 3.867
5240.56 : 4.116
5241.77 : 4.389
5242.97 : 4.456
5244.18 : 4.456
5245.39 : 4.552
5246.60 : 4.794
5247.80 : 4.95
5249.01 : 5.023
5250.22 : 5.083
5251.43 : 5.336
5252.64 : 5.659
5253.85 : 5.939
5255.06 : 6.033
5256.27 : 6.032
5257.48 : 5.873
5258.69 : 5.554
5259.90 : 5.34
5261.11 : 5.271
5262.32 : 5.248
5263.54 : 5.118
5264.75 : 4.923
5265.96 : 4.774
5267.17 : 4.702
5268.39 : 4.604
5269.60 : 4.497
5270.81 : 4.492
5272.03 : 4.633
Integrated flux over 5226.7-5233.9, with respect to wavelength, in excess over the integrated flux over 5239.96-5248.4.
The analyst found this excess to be -3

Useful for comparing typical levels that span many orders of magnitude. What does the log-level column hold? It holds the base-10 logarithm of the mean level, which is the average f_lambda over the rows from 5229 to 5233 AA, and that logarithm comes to 0.70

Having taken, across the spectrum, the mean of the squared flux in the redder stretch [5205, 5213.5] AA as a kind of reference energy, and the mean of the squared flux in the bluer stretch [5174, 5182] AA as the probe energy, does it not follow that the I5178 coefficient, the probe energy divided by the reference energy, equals 0.91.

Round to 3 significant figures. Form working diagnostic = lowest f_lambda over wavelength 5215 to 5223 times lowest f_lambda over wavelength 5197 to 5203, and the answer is 18.6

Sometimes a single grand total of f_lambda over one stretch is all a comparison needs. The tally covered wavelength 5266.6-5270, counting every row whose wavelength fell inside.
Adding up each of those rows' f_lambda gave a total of 14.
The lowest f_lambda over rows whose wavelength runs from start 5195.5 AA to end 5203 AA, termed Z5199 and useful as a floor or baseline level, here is 4.757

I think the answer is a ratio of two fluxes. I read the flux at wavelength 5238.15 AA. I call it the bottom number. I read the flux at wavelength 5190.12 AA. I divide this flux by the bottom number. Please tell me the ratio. 1.25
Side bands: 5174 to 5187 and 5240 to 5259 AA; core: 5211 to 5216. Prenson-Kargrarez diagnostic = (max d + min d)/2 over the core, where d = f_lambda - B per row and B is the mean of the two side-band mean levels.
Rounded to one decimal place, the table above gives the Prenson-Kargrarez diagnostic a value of 0.3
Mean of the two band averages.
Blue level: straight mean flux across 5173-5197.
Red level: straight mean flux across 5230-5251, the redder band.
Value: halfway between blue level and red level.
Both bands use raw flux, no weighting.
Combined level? 4.61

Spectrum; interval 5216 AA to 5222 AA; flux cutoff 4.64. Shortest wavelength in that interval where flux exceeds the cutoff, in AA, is 5216.48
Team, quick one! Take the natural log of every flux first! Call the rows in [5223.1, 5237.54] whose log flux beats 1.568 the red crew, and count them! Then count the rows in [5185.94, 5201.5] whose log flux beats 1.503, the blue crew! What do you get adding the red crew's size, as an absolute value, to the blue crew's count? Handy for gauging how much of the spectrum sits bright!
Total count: 15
